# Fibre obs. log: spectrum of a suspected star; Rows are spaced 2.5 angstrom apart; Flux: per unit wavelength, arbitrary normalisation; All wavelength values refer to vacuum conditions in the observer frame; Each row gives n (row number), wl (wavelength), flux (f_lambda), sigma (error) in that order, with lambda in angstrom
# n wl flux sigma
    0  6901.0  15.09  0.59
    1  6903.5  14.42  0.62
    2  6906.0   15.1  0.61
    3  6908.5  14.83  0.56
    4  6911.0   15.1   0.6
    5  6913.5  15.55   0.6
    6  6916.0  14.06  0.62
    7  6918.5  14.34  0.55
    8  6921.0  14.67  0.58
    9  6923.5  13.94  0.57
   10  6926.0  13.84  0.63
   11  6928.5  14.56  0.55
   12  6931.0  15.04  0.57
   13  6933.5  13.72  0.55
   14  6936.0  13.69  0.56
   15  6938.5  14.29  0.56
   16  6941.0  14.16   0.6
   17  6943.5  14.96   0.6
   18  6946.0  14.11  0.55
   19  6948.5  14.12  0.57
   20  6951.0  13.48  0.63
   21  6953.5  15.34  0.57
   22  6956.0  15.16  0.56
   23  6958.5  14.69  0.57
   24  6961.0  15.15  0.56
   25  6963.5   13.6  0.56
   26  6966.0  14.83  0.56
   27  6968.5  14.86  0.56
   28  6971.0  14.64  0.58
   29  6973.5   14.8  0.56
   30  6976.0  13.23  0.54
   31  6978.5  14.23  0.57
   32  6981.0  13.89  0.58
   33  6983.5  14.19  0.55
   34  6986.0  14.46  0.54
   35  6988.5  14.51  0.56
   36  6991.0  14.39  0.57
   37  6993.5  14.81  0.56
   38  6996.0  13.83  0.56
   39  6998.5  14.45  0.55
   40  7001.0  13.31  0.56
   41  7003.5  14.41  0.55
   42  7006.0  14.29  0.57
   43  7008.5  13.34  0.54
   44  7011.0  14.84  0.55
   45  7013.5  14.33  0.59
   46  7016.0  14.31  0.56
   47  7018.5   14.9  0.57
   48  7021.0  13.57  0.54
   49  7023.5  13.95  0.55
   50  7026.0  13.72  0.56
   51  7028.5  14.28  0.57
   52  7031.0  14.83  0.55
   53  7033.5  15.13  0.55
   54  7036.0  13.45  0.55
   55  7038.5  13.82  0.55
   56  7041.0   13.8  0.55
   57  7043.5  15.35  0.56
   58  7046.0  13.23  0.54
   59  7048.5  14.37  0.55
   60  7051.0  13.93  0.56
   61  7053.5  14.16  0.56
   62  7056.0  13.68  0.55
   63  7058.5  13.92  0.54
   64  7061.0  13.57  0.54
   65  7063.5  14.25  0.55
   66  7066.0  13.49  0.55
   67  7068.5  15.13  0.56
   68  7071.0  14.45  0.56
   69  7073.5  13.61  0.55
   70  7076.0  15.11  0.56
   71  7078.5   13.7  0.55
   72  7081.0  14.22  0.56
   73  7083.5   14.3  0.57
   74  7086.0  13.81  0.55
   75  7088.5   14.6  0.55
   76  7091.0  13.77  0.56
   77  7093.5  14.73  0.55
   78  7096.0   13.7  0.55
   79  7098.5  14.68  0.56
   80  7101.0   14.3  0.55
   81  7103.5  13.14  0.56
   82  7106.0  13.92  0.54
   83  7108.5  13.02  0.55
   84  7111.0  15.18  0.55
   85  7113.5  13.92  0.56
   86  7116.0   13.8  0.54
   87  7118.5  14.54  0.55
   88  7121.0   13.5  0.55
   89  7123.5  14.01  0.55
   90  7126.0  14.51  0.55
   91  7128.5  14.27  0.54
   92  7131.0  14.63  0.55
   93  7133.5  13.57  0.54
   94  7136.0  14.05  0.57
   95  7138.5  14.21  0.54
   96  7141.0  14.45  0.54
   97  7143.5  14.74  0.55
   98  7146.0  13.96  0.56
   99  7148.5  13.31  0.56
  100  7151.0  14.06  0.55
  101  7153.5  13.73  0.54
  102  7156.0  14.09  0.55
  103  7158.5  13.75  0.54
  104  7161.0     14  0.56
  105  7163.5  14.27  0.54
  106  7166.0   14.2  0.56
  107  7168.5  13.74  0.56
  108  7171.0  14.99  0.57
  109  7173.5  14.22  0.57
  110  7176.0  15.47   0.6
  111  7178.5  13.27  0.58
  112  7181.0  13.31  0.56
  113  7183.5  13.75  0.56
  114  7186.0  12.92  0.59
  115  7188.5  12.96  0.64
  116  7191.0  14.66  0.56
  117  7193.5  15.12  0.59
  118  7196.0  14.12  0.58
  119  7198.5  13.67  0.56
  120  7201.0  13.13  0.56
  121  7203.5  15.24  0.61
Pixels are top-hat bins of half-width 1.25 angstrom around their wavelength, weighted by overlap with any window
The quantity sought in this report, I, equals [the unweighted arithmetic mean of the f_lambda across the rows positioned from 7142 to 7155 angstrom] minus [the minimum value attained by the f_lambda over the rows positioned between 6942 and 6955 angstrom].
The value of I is 0.5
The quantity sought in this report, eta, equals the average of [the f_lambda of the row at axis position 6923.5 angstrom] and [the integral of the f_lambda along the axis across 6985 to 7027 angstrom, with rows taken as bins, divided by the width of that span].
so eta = 14.07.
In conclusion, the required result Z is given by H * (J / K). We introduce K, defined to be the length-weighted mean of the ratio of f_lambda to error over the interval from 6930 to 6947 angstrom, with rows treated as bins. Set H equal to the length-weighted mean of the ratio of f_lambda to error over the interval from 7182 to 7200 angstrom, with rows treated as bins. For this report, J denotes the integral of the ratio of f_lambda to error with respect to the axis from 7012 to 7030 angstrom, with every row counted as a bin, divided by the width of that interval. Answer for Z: 24.0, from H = 23.9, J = 25.2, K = 25.0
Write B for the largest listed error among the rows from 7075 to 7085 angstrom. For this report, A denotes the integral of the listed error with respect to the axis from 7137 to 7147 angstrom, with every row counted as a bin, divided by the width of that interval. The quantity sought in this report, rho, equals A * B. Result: 0.312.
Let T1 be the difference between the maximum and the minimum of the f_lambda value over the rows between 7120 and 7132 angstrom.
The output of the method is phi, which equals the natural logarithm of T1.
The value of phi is 0.1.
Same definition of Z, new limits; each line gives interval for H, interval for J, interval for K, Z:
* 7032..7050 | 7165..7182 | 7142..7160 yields 25.2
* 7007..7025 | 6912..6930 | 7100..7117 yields 24.9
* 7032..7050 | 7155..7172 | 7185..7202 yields 27.6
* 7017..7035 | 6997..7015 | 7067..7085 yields 25.4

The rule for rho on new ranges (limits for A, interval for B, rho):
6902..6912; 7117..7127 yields 0.328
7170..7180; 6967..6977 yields 0.336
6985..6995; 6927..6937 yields 0.318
